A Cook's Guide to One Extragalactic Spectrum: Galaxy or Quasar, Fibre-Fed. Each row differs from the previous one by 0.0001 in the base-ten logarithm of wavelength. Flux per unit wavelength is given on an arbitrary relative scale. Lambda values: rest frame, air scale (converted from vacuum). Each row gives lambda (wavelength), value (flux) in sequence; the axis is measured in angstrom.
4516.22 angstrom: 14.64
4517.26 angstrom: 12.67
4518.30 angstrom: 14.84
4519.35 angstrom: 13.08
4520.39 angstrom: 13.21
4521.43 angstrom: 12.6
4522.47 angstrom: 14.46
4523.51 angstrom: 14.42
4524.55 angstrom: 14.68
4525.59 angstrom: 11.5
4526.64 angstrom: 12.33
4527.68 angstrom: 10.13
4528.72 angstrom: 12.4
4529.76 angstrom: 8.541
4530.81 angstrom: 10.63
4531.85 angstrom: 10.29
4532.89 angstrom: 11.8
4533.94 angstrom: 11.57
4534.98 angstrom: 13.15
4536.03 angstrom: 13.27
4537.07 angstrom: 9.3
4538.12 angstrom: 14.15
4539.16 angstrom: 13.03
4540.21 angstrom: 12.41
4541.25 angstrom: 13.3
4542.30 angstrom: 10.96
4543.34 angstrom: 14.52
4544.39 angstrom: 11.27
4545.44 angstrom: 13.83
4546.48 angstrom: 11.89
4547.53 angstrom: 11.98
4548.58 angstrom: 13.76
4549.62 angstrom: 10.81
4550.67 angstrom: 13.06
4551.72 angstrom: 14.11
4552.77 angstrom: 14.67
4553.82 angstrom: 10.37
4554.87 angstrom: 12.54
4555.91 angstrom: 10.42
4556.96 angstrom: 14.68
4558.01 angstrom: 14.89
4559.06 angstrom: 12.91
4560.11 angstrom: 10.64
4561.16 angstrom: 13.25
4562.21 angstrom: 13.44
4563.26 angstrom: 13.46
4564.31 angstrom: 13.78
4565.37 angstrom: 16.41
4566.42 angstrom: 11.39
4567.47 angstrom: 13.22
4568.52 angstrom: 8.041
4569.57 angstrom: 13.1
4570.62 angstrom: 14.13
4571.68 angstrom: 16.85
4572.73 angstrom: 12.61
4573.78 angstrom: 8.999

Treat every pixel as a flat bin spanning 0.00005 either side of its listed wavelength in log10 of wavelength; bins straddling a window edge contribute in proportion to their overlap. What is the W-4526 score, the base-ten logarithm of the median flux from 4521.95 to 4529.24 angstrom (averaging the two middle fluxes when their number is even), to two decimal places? 1.09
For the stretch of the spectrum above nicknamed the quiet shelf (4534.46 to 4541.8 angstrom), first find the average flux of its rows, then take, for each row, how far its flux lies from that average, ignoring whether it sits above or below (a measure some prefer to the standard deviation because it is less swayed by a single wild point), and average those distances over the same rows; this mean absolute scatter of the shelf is 1.03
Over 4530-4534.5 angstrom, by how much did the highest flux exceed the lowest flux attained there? 1.5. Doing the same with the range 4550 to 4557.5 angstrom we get 4.3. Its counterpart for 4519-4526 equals 3.2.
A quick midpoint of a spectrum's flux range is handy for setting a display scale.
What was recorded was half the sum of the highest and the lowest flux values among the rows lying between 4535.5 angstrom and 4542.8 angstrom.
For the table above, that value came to 11.7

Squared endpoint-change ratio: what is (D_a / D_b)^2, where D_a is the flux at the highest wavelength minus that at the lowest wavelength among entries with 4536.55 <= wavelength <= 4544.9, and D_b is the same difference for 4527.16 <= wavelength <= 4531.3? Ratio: 15.5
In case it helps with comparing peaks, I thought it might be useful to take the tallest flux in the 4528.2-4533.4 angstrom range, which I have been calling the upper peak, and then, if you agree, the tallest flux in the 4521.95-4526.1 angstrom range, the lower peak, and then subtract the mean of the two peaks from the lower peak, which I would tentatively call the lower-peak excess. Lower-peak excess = 1.1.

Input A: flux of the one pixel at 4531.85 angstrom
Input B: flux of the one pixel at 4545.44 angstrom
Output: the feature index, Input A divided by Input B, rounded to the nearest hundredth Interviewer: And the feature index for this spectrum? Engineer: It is 0.74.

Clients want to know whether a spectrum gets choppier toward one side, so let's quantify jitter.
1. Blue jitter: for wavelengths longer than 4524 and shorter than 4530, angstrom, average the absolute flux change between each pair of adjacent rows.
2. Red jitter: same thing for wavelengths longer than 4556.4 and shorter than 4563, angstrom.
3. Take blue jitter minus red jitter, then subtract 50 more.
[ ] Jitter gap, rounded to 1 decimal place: -49.0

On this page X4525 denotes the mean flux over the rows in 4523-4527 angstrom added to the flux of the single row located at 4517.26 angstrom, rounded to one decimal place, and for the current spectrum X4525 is 25.9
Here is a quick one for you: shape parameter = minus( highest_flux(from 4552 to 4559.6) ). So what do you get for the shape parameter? -14.9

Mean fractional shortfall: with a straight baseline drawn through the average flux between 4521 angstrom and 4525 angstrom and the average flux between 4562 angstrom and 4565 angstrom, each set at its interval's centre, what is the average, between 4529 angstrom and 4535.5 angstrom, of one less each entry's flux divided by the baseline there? 0.210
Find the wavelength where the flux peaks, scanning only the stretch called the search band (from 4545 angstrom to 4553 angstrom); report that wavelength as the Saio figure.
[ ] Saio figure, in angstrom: 4552.77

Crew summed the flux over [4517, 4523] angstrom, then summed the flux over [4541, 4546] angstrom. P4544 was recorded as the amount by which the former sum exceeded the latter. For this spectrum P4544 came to 17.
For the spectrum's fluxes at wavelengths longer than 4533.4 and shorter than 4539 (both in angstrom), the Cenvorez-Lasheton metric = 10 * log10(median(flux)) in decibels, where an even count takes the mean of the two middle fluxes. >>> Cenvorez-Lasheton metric 11.2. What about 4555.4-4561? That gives 11.1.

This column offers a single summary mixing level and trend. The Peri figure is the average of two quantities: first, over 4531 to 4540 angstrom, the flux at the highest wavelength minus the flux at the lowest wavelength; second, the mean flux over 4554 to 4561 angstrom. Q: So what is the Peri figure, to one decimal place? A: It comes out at 7.7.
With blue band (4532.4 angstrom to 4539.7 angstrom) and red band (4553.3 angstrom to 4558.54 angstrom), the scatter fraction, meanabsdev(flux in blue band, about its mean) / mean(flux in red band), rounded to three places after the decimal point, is 0.098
